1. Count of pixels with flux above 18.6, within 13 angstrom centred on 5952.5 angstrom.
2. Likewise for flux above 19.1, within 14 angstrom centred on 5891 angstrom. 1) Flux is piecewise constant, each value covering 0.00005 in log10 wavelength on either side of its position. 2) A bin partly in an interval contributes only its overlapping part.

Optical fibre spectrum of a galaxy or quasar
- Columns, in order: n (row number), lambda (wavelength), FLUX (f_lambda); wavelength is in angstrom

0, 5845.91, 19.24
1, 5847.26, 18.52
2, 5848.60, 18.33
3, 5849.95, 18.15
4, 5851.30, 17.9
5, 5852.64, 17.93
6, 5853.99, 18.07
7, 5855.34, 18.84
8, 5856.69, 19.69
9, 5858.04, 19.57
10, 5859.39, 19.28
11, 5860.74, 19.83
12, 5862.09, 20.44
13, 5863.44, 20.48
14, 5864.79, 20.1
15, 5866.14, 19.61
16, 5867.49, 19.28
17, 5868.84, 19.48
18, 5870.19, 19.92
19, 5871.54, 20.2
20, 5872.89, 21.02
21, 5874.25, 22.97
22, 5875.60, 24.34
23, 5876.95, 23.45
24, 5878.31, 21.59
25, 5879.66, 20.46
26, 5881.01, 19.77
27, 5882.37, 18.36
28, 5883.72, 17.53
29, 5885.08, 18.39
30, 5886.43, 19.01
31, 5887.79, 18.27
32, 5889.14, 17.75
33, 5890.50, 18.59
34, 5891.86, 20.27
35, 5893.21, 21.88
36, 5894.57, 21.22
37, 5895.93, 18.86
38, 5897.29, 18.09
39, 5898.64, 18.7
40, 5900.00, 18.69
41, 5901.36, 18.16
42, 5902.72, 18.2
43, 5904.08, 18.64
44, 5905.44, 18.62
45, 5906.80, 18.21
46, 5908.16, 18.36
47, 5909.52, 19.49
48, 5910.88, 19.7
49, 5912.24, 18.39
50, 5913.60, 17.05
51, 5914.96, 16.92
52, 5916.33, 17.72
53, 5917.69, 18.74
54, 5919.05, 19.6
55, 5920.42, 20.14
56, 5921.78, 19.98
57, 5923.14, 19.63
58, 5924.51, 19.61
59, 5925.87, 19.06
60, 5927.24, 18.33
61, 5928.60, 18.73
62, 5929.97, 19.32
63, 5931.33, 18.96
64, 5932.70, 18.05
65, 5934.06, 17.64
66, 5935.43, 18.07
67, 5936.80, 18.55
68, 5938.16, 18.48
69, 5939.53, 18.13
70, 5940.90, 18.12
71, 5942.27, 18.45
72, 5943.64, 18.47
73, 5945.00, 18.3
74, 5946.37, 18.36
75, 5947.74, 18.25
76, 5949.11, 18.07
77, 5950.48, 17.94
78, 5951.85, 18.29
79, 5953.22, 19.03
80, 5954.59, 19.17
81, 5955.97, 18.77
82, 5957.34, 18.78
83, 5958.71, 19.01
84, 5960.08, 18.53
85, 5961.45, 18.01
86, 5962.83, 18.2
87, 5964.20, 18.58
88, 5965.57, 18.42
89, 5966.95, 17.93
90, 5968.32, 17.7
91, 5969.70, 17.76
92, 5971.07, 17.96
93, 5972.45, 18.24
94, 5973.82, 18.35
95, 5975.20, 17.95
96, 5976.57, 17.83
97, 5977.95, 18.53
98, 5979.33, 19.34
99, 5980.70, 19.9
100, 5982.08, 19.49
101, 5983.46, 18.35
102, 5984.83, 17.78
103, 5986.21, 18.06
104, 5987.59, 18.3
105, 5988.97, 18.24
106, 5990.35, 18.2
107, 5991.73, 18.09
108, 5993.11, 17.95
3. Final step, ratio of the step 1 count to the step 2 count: 1.67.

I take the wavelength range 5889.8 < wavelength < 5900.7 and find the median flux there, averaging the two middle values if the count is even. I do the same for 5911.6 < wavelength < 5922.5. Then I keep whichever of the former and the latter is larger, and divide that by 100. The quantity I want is 0.188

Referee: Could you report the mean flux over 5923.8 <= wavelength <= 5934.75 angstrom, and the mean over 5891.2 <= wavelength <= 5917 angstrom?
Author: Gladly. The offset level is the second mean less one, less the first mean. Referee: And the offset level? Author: -0.91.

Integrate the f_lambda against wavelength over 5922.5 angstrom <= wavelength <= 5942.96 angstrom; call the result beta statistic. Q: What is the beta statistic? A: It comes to 381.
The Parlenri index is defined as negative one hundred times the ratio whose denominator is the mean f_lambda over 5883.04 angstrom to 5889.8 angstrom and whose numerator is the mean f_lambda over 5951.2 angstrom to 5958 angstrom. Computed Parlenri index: -103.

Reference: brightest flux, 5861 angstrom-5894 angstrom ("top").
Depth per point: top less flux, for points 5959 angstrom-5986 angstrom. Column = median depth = 6.10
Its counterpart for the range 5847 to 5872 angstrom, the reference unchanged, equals 4.86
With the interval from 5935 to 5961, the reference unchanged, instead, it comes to 5.89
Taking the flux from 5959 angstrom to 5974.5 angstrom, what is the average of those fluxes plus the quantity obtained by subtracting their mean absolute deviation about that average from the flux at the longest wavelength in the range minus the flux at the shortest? 17.7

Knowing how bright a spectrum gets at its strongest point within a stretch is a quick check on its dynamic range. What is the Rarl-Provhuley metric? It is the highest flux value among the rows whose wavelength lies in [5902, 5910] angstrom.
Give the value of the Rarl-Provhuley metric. 19.49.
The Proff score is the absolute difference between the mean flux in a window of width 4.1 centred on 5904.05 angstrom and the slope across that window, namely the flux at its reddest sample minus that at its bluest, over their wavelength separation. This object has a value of 18.3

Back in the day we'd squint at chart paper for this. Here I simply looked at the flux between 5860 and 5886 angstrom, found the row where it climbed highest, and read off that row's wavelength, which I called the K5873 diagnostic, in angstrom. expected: 5875.60 angstrom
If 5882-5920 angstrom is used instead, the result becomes 5893.21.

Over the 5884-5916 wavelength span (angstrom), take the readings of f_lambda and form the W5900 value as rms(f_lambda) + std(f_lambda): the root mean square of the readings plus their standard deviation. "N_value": 19.9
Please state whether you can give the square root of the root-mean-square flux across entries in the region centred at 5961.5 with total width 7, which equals 4.30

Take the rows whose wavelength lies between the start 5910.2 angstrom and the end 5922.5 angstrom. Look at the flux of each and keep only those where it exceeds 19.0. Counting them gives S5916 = 4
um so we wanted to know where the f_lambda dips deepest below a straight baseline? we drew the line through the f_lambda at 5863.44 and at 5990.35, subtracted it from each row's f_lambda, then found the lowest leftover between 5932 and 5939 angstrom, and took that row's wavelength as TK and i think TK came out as 5934.06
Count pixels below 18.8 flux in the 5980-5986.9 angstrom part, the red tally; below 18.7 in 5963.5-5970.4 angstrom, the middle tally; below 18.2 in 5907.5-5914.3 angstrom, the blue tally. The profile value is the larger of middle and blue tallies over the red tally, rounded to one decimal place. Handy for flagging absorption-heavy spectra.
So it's 1.7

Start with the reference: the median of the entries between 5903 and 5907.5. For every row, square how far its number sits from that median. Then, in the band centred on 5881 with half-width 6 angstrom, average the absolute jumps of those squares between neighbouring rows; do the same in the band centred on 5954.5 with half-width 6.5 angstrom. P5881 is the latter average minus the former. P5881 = -4.22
